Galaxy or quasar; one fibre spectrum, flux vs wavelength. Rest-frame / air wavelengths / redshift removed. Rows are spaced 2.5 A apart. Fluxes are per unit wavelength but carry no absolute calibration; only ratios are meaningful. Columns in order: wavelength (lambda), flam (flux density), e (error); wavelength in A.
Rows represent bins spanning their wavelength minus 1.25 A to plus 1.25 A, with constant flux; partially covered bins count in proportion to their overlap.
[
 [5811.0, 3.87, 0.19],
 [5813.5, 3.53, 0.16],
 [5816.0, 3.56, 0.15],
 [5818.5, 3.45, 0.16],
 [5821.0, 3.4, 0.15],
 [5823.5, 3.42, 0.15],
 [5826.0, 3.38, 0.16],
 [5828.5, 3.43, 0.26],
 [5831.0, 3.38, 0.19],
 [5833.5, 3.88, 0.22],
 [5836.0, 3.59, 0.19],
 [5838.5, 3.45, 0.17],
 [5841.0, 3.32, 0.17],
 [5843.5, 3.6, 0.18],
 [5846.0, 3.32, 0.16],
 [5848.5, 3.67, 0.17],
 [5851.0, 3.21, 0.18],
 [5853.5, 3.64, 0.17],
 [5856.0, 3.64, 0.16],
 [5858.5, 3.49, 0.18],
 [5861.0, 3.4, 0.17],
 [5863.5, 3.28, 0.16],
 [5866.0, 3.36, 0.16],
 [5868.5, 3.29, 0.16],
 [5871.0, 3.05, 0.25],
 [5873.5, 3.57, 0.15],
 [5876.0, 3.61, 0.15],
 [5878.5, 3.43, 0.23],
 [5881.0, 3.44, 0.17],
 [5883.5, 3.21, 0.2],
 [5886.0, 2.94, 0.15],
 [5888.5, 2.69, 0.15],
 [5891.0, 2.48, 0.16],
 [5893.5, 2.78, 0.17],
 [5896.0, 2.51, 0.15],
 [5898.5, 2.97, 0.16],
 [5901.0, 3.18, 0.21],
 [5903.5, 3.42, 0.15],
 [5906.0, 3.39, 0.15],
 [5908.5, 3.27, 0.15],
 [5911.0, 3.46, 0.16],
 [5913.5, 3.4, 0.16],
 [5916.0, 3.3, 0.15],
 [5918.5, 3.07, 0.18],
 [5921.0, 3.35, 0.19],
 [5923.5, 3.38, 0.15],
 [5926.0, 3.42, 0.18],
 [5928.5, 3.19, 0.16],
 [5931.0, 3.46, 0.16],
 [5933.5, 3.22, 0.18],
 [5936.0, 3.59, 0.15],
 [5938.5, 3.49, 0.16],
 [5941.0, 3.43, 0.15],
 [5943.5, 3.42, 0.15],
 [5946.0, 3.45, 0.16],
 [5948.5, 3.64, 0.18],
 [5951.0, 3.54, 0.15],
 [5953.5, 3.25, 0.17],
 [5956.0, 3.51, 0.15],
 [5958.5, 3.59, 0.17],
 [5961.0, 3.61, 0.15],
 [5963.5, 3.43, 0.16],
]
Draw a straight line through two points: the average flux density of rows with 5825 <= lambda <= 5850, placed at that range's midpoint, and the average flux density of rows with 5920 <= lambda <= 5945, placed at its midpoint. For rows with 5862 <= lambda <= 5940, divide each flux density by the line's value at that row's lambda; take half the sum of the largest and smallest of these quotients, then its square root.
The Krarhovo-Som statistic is 0.94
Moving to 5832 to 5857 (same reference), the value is 1.01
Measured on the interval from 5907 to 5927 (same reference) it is 0.98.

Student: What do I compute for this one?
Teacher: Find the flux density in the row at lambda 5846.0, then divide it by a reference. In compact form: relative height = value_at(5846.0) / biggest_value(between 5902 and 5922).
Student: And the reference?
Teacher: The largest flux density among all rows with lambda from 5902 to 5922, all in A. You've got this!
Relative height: 0.96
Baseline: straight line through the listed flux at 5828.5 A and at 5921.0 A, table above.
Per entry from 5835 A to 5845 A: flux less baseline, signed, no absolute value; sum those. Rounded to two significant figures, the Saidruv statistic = 0.28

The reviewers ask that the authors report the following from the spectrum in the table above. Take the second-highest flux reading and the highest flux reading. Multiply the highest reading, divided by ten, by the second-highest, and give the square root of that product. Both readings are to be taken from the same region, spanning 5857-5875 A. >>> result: 1.12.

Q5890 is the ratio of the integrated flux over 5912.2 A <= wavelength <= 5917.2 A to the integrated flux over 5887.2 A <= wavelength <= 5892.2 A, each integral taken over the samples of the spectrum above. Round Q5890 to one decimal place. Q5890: 1.3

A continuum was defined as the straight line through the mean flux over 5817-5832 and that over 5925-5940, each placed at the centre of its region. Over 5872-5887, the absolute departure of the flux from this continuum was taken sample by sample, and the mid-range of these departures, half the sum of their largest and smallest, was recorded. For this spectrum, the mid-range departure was 0.24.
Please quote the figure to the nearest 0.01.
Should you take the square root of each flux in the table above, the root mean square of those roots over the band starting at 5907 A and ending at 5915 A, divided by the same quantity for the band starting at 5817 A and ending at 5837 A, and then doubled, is 1.97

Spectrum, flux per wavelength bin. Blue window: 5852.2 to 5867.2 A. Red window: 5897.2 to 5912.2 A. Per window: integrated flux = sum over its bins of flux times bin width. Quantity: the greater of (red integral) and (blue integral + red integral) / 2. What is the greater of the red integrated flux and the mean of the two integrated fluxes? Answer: 50.6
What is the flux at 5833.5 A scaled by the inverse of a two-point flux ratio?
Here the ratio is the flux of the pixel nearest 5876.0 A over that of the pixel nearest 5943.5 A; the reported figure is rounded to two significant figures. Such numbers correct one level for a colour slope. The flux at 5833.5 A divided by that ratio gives 3.7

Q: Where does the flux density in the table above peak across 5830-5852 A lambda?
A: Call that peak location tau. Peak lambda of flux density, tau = 5833.5 A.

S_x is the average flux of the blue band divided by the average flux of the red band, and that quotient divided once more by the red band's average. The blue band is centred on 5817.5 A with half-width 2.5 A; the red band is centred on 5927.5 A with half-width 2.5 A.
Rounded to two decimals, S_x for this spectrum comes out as 0.32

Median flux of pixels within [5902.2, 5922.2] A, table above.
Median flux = 3.37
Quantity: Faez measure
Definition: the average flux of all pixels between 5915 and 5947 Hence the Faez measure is 3.37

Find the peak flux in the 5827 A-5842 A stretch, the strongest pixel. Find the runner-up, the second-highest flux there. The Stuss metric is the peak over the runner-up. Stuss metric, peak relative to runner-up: 1.081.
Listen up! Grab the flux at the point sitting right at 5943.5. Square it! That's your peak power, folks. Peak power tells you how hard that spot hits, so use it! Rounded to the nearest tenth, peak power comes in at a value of 11.7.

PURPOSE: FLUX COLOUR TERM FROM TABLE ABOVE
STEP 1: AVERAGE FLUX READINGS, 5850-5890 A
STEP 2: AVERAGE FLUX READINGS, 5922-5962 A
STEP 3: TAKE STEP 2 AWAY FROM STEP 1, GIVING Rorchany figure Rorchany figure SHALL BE -0.12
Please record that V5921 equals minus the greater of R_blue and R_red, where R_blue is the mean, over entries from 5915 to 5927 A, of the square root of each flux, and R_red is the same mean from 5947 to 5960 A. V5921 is -1.87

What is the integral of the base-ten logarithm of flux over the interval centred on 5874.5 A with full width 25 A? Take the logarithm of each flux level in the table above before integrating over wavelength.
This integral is 13.0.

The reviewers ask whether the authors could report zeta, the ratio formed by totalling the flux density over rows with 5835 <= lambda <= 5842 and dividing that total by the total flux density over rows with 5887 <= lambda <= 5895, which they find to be 1.30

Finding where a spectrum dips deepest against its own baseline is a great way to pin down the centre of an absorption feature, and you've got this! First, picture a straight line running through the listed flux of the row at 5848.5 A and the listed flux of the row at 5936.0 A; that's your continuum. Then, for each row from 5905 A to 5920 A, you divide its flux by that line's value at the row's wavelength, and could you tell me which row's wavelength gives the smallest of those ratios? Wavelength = 5918.5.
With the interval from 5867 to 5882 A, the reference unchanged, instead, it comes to 5871.0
